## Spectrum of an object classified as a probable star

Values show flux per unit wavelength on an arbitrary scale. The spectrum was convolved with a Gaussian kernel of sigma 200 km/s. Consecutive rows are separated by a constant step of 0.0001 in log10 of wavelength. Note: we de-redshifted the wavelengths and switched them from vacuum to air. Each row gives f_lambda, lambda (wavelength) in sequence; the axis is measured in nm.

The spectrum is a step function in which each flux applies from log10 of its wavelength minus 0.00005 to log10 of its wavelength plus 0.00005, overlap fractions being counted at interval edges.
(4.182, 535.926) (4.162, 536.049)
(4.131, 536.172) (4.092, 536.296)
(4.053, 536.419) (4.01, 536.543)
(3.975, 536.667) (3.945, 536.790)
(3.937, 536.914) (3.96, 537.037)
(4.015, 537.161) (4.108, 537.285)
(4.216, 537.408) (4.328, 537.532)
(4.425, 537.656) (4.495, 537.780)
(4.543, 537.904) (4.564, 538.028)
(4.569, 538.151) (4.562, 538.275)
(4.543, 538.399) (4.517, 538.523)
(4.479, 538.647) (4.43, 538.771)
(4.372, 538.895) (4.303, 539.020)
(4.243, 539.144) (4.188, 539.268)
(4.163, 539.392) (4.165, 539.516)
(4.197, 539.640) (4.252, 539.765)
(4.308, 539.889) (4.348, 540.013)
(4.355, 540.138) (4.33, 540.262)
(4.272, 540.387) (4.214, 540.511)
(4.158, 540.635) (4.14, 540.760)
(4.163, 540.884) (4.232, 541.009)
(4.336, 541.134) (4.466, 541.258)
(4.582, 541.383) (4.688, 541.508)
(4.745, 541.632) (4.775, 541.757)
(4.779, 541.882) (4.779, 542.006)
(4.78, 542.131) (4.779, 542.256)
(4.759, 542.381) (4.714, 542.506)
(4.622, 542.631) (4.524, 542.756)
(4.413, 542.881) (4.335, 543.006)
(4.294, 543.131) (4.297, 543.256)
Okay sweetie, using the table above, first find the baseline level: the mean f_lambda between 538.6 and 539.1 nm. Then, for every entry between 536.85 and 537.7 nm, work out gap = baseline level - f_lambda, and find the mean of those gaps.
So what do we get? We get 0.25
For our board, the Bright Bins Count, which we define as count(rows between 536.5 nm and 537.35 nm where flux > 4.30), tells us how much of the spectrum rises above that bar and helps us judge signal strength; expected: 0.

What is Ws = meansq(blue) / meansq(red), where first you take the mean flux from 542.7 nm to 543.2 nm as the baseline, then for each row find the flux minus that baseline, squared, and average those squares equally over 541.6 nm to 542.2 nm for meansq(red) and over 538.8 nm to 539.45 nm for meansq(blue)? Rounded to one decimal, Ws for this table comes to 0.2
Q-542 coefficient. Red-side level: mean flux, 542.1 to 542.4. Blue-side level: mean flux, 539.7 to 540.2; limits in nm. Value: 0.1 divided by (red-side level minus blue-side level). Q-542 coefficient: 0.2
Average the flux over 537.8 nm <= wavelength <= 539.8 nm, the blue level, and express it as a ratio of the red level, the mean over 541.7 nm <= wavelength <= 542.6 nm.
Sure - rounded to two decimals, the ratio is 0.92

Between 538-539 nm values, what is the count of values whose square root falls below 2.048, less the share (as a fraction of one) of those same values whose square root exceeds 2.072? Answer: -1.0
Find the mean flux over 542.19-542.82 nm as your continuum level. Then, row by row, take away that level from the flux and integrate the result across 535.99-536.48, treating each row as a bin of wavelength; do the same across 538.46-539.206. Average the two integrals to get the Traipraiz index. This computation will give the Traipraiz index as -0.25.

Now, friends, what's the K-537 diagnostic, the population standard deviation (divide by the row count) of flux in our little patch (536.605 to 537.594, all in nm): 0.14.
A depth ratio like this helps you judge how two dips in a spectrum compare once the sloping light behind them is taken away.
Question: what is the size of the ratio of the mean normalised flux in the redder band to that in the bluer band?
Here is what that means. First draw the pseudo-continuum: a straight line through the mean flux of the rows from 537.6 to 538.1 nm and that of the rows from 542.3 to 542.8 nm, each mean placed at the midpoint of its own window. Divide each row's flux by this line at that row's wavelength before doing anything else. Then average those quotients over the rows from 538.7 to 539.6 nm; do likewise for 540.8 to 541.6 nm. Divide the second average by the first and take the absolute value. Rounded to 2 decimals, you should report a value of 1.02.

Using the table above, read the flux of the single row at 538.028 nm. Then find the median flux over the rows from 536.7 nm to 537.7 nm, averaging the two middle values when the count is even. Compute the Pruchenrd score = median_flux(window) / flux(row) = 0.89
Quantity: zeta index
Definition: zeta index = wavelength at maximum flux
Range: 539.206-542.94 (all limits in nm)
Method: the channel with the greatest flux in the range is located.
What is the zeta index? 542.131 nm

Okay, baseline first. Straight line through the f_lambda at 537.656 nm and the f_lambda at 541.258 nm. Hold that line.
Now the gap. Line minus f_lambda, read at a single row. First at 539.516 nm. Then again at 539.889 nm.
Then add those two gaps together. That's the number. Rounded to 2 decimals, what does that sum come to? 0.42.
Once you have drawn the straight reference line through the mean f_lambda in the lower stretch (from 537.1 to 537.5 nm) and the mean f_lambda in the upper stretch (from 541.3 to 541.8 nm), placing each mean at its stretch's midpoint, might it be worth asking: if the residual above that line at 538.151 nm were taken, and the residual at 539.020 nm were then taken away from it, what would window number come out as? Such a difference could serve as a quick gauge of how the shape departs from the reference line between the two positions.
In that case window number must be 0.38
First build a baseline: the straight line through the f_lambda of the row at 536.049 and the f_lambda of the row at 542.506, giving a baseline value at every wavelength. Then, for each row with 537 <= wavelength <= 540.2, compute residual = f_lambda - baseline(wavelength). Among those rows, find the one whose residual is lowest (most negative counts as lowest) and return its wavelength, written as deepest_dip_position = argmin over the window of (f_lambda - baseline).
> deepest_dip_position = 539.516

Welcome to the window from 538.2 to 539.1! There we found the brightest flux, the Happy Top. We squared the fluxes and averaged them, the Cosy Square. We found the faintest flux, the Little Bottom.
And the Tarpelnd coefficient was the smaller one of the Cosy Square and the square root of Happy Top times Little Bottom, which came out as 4.43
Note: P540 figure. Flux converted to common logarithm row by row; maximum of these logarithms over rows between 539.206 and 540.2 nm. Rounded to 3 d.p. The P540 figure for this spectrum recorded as 0.639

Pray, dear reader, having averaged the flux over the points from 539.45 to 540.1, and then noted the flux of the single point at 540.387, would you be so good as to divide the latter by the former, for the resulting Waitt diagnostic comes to 1.00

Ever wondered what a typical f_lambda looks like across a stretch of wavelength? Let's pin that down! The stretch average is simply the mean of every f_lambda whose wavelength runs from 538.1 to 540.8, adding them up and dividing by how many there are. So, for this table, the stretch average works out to 4.3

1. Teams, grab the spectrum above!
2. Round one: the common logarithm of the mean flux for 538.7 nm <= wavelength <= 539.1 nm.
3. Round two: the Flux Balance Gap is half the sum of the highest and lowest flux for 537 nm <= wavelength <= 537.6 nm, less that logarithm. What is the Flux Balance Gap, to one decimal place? 3.5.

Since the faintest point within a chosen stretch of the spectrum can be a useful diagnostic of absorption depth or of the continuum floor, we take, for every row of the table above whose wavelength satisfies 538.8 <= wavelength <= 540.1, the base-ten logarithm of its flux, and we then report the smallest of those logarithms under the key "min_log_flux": 0.619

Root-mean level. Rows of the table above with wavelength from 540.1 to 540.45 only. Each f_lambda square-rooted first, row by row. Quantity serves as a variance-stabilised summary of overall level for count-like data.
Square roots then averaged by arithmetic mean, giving 2.08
